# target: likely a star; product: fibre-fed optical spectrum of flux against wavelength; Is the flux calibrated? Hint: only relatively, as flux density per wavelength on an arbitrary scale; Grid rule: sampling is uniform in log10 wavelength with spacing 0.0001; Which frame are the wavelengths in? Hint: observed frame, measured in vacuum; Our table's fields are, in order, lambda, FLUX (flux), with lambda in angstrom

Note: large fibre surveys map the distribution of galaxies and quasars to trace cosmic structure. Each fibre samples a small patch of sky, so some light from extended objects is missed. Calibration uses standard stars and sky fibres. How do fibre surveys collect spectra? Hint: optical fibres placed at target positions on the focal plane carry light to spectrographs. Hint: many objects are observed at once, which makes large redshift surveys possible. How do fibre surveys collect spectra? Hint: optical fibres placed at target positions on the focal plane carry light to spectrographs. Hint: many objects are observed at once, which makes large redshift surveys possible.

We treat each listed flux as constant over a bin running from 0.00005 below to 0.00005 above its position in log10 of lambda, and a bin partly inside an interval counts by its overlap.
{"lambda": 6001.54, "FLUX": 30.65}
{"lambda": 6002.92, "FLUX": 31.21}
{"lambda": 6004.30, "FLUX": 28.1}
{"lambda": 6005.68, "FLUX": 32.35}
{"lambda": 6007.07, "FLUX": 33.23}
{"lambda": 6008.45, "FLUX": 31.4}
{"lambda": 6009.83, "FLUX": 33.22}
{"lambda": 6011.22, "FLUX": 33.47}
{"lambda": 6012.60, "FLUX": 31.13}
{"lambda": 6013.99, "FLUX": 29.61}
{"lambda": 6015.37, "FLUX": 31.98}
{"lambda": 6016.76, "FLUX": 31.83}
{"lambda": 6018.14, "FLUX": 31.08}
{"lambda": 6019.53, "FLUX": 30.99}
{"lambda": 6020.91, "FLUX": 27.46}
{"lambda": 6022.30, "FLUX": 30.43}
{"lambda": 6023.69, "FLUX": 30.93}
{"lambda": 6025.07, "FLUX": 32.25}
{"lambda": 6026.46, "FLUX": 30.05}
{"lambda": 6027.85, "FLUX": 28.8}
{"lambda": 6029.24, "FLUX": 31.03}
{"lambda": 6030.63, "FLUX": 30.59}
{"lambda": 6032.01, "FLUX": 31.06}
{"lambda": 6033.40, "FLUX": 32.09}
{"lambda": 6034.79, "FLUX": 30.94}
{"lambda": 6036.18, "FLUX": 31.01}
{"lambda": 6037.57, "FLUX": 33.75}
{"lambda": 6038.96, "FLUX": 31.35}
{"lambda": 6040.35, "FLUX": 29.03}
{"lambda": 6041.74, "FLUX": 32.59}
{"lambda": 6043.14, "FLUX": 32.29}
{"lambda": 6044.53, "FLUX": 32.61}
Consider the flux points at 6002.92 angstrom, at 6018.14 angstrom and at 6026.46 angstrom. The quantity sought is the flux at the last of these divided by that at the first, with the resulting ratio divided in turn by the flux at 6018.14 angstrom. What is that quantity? 0.0310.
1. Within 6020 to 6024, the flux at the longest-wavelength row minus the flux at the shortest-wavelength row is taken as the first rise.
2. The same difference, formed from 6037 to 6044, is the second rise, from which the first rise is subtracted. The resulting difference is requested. -4.9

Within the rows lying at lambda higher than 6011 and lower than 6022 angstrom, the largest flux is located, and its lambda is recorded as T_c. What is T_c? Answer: 6011.22 angstrom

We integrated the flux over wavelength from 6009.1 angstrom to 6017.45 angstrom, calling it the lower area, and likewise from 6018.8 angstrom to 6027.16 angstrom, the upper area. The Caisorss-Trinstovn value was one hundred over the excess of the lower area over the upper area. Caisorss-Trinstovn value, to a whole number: 8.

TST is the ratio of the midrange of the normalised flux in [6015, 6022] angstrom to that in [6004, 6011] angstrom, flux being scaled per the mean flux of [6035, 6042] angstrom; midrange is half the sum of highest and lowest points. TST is 0.97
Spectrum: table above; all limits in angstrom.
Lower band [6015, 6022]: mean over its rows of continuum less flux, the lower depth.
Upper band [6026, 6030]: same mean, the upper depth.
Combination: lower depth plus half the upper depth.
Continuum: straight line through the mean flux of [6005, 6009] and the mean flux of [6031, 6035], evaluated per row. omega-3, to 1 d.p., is 2.1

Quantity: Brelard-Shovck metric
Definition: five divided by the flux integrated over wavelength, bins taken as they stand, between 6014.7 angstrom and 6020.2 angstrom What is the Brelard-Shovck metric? 0.029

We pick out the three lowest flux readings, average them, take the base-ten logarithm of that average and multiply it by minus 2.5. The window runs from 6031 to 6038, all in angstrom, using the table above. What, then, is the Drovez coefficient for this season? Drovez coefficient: -3.73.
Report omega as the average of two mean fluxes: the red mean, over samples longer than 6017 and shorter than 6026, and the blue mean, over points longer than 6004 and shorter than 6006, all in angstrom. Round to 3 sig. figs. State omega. 30.4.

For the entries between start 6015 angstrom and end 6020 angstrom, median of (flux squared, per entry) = 990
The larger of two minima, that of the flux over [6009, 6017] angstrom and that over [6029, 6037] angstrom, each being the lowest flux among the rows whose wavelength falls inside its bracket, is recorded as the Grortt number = 30.6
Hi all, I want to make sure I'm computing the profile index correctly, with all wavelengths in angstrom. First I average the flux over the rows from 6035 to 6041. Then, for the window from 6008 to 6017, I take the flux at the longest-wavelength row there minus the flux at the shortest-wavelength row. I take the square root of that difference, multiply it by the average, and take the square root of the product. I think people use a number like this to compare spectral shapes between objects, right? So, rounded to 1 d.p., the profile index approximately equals 4.5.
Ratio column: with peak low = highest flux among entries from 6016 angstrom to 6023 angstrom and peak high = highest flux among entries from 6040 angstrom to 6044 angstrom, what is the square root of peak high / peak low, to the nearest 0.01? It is 1.01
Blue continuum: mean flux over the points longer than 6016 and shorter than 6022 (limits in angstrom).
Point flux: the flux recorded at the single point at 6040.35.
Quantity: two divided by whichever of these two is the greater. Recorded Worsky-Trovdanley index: 0.0659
